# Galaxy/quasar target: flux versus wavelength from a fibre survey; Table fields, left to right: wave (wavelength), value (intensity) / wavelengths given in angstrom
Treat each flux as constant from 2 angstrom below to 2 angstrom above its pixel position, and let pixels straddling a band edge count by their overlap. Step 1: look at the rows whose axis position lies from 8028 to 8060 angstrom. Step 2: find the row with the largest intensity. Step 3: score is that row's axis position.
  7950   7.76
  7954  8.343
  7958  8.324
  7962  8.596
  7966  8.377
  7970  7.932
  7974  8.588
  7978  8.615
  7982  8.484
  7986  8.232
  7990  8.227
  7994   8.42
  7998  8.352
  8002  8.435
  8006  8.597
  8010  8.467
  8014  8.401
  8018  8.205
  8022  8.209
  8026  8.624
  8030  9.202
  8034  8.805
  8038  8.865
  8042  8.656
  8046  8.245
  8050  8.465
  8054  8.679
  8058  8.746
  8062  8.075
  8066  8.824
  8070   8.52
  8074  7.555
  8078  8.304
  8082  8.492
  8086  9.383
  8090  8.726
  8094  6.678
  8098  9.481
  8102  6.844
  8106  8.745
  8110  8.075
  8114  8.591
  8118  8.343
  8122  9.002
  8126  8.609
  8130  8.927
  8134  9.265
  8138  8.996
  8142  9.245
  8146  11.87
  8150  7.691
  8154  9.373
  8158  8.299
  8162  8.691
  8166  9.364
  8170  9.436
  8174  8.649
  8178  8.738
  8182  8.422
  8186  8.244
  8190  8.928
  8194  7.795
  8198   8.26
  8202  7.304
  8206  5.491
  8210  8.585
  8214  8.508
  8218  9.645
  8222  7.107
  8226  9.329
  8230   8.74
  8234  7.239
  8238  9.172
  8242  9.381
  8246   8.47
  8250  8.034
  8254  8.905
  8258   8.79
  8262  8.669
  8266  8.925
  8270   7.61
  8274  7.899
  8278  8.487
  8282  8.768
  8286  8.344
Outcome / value 8030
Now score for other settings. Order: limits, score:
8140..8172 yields 8146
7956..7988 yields 7978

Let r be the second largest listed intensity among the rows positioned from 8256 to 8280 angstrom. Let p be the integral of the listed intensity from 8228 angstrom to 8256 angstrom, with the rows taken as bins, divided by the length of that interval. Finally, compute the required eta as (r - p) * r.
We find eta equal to 2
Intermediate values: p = 8.56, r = 8.79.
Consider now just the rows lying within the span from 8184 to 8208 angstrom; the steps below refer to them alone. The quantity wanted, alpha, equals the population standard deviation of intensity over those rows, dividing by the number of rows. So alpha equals 1.09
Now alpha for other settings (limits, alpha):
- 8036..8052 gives 0.23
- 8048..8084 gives 0.37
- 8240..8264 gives 0.41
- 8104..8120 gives 0.25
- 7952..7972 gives 0.21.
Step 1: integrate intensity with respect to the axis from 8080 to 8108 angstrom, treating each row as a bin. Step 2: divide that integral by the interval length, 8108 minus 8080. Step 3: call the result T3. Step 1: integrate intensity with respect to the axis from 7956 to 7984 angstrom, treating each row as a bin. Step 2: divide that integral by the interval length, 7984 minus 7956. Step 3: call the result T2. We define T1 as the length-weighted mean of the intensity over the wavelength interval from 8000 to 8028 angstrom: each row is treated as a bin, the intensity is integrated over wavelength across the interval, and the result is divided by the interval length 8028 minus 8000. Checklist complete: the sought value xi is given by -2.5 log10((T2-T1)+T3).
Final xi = -2.30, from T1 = 8.42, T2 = 8.4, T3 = 8.34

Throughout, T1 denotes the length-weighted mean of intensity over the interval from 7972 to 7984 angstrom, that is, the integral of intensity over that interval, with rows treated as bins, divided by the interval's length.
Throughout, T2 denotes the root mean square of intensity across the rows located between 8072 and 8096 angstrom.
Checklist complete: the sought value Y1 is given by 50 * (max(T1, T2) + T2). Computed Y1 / 840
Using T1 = 8.56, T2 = 8.2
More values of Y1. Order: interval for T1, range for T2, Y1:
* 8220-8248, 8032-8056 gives 862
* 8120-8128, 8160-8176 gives 904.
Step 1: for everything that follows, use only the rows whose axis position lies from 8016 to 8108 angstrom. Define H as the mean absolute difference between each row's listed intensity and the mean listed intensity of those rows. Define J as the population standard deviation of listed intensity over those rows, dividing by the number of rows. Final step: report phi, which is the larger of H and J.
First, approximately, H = 0.48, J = 0.7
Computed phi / 0.7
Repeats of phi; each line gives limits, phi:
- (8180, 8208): 1.0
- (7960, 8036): 0.3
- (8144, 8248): 1.1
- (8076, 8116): 0.9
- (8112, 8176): 0.9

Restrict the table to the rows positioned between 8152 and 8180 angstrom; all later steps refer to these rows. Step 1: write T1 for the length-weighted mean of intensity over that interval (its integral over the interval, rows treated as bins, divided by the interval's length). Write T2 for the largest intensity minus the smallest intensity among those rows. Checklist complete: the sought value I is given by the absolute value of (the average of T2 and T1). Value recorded 5.0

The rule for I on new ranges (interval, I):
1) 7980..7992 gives 4.3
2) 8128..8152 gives 6.8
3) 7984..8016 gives 4.4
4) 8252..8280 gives 4.9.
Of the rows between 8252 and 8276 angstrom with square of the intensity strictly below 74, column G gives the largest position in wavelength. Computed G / 8274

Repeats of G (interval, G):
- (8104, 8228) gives 8222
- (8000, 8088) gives 8082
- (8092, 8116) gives 8114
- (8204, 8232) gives 8222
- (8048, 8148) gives 8118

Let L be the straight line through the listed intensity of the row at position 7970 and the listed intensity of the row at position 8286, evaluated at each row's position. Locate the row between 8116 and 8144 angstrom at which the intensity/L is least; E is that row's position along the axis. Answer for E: 8118 angstrom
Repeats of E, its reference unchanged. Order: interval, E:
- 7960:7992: 7970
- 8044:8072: 8062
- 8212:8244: 8222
